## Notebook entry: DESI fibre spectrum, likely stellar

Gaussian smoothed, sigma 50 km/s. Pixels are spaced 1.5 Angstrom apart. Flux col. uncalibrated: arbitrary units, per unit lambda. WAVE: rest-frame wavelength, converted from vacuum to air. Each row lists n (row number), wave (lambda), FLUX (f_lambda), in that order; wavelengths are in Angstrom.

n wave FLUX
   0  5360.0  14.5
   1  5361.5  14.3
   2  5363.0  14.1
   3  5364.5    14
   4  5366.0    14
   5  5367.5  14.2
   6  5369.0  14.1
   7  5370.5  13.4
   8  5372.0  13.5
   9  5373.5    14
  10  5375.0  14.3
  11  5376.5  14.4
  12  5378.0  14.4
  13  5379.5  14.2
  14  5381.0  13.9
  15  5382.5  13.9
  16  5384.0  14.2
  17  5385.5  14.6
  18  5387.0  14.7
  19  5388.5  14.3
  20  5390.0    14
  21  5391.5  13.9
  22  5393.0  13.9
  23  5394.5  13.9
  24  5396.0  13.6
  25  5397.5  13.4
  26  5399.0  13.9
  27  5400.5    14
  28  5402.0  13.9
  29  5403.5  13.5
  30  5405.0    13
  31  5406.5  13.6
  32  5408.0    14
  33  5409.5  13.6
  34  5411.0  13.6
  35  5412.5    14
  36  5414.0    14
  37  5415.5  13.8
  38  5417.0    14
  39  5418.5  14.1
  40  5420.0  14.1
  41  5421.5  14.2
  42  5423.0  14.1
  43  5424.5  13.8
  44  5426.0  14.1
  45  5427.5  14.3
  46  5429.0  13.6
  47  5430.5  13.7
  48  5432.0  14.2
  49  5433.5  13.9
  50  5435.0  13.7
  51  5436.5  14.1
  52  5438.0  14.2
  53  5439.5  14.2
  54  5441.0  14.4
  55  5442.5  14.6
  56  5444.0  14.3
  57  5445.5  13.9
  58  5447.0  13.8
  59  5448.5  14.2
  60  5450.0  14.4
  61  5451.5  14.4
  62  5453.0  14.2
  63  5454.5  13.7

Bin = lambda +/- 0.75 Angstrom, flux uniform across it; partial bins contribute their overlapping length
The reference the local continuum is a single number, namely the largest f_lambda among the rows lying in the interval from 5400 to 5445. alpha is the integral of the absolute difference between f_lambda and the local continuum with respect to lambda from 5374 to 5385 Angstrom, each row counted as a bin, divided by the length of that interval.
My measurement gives 0.41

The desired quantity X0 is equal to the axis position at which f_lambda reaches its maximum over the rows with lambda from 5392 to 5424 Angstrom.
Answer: 5421.5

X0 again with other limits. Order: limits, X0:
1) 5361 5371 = 5361.5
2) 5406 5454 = 5442.5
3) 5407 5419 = 5418.5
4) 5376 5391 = 5387.0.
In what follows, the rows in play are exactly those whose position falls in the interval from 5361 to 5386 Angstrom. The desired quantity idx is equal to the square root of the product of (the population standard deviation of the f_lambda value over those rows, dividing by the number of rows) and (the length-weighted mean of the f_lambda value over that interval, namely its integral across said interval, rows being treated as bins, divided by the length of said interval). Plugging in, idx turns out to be 2.04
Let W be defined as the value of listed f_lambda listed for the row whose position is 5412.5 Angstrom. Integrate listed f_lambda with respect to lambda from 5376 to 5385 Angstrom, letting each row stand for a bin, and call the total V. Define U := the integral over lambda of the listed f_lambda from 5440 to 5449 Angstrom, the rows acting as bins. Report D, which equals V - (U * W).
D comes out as -1662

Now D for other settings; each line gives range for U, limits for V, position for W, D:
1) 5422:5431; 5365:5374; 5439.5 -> -1658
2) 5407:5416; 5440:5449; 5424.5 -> -1590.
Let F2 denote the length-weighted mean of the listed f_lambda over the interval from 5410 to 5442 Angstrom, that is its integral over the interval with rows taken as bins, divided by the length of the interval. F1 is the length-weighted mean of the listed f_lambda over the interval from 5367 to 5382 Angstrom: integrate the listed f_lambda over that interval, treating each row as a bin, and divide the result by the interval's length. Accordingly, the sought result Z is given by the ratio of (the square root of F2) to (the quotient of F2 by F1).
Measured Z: 3.75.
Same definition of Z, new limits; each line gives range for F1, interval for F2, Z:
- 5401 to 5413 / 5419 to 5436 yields 3.65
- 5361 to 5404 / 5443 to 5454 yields 3.72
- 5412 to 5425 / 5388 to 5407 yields 3.78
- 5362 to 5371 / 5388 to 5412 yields 3.77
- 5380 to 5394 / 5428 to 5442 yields 3.78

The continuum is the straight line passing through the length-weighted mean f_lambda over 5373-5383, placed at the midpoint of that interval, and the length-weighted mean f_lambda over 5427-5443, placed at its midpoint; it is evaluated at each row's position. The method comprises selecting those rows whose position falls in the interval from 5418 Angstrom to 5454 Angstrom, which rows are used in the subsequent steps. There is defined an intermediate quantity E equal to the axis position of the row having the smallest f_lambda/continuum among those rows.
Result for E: 5429.0 Angstrom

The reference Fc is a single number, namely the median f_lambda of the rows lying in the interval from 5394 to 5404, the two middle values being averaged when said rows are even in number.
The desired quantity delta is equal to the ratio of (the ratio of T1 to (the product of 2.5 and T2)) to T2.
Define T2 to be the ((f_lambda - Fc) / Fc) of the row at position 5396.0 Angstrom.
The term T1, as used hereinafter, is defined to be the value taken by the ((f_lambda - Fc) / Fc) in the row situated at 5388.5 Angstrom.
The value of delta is 25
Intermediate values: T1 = 0.029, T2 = -0.022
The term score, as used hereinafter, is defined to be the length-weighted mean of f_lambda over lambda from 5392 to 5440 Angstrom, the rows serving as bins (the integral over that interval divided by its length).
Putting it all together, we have 13.9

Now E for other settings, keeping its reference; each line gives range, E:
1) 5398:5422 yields 5405.0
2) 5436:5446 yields 5445.5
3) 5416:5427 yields 5424.5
